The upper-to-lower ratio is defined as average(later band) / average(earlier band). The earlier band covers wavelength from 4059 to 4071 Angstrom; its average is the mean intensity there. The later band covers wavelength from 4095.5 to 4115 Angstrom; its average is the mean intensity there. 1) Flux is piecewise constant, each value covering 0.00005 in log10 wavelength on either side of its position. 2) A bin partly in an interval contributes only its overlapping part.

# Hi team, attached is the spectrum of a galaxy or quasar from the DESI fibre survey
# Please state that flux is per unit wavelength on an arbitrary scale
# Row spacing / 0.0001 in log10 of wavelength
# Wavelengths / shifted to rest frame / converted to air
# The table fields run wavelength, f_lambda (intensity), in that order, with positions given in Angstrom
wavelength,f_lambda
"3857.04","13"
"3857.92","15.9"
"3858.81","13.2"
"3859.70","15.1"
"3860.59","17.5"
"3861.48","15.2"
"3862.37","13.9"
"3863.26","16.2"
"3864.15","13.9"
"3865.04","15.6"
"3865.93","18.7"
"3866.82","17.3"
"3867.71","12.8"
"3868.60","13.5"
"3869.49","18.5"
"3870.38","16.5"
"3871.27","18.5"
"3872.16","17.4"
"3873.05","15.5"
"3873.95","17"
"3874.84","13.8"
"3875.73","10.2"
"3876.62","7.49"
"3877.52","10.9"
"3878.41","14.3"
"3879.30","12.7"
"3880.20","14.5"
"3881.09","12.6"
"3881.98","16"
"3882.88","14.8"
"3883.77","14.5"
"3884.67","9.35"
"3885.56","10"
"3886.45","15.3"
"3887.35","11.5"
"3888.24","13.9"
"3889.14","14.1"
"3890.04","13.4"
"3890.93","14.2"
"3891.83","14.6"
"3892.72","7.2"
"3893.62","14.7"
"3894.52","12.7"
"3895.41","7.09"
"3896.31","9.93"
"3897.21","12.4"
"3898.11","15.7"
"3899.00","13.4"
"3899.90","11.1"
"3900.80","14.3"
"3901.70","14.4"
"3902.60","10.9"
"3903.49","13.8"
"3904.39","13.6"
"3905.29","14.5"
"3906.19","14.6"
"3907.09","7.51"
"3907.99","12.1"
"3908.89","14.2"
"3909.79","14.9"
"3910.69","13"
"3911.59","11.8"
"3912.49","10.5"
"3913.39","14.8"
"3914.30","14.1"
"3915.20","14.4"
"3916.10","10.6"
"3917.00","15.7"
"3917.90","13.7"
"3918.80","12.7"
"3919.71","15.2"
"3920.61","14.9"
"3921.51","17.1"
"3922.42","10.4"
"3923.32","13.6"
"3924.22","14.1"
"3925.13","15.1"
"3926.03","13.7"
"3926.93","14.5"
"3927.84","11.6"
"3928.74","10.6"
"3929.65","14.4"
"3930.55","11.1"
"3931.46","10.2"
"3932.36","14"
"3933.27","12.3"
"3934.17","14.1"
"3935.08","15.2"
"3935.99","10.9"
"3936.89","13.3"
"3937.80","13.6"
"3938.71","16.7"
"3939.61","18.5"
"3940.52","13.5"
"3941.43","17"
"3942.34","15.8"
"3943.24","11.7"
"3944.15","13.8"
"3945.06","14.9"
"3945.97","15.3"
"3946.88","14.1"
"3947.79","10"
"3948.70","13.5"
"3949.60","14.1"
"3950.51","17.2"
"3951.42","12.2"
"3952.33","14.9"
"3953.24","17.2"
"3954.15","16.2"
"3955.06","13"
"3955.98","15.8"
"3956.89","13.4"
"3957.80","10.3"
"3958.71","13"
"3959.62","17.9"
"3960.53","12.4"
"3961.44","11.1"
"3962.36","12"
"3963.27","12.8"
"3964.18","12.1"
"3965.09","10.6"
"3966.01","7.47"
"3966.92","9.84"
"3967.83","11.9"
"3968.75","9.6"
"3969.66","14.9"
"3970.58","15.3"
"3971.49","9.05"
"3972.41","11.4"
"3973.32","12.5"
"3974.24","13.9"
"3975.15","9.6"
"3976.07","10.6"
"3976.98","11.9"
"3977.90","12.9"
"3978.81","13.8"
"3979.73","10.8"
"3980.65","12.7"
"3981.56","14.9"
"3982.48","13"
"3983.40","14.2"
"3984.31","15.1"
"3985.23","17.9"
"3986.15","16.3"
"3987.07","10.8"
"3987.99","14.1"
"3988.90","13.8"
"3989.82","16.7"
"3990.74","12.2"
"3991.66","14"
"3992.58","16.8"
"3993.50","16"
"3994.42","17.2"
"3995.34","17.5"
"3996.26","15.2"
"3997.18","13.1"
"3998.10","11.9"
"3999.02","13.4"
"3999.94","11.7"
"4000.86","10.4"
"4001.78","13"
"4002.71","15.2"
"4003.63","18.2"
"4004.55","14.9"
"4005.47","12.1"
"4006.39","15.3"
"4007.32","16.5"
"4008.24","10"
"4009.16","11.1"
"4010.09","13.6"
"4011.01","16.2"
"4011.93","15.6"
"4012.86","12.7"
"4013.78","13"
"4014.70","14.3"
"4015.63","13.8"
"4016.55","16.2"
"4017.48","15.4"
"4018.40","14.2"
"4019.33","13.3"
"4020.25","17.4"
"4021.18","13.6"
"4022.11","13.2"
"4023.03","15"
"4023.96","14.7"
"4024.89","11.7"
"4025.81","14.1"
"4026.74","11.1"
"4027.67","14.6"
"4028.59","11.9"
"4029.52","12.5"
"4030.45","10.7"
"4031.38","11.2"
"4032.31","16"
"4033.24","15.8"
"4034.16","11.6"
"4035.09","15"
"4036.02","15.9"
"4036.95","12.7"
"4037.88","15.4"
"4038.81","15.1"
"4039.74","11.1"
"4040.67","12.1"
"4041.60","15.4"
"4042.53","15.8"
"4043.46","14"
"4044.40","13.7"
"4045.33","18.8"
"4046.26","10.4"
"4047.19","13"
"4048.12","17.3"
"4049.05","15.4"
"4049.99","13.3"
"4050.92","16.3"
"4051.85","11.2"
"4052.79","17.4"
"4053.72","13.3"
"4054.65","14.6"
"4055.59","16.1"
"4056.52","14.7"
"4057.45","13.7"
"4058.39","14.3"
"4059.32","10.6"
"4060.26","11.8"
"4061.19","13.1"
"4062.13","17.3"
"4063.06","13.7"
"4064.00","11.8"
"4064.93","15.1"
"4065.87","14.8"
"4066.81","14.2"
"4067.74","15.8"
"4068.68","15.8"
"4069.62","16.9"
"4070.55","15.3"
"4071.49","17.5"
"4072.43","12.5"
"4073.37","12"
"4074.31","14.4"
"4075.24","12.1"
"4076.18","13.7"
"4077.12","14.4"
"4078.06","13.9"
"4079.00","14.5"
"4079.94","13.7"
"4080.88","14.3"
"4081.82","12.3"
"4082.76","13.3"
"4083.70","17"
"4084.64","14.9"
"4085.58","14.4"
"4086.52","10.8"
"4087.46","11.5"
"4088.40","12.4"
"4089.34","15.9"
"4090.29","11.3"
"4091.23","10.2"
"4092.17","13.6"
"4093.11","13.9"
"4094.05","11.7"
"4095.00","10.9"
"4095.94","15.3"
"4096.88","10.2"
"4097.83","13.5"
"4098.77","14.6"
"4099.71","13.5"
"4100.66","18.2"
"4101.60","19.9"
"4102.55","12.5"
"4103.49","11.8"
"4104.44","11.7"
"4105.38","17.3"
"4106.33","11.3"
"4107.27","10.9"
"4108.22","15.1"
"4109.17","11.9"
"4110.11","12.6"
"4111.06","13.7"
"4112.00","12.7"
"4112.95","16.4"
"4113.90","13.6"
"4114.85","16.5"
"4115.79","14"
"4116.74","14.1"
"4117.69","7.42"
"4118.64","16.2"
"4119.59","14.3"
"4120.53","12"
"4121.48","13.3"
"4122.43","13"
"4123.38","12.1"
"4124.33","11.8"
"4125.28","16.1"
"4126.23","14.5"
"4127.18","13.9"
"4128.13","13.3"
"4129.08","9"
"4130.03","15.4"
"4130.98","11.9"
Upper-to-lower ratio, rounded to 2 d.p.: 0.97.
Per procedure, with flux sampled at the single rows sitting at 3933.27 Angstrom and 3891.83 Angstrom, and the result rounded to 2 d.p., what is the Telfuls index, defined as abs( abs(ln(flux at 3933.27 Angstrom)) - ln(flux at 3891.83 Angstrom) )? 0.17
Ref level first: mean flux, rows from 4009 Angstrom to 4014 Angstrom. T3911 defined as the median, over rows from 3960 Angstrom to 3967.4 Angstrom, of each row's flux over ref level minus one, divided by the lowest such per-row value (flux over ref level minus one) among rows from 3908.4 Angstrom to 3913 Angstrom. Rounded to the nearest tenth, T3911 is 0.7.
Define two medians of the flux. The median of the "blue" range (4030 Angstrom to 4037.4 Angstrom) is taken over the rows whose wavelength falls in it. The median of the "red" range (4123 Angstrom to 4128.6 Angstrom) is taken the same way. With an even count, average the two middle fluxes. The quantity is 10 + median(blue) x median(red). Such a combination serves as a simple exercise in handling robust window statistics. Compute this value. 198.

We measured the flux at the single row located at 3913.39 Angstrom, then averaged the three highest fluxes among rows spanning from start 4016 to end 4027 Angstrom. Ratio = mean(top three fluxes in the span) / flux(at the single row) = 1.10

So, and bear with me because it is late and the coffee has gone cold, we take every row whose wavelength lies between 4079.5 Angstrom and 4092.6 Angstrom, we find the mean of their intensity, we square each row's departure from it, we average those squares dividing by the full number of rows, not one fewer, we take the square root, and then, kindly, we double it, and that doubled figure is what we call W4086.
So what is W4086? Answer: 3.8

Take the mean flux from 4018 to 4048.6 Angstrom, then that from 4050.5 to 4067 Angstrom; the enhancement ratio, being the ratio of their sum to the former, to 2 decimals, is 2.02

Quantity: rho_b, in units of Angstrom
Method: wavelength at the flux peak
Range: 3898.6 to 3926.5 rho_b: 3921.51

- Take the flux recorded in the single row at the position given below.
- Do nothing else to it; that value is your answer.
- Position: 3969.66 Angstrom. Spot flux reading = 14.9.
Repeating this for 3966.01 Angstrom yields 7.47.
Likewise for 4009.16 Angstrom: 11.1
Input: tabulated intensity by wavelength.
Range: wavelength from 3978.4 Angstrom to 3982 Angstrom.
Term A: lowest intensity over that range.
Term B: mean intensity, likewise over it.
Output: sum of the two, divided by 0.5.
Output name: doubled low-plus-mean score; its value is 48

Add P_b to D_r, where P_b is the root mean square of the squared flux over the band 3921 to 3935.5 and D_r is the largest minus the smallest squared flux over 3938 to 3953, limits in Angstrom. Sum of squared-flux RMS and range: 429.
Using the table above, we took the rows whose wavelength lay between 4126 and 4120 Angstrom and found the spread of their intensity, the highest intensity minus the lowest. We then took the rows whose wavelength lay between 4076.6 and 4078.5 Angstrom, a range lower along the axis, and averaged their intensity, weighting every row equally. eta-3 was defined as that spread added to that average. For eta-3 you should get 18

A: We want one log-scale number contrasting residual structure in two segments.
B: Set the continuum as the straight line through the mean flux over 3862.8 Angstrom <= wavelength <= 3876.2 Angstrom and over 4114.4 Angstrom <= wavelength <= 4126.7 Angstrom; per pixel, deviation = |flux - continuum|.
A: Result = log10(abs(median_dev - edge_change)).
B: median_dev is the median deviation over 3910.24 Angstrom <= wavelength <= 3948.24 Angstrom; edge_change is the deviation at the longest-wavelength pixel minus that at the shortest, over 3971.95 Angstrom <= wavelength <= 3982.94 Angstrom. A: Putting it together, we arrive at 0.51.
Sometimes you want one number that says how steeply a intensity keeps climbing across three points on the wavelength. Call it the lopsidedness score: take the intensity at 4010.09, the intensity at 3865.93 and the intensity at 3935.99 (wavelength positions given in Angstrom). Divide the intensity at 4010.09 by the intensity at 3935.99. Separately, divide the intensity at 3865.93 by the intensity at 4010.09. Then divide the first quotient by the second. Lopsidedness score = 0.91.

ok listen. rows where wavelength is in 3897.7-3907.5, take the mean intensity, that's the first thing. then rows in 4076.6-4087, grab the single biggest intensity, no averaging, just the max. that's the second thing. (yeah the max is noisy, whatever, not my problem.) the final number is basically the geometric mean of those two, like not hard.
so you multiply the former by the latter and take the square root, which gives 14.9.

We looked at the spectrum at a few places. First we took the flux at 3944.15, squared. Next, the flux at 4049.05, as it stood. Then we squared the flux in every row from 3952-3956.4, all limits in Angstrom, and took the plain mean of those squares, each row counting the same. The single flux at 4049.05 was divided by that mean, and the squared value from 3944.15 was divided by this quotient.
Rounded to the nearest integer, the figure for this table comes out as 2965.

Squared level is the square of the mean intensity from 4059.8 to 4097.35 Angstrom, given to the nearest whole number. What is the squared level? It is 188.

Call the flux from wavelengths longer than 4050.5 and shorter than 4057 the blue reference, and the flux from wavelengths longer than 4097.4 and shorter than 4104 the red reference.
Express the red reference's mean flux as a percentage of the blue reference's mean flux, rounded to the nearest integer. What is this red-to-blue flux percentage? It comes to 100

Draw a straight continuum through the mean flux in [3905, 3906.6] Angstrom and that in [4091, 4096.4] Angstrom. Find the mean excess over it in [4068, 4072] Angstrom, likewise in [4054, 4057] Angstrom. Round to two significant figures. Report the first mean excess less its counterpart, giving 1.4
